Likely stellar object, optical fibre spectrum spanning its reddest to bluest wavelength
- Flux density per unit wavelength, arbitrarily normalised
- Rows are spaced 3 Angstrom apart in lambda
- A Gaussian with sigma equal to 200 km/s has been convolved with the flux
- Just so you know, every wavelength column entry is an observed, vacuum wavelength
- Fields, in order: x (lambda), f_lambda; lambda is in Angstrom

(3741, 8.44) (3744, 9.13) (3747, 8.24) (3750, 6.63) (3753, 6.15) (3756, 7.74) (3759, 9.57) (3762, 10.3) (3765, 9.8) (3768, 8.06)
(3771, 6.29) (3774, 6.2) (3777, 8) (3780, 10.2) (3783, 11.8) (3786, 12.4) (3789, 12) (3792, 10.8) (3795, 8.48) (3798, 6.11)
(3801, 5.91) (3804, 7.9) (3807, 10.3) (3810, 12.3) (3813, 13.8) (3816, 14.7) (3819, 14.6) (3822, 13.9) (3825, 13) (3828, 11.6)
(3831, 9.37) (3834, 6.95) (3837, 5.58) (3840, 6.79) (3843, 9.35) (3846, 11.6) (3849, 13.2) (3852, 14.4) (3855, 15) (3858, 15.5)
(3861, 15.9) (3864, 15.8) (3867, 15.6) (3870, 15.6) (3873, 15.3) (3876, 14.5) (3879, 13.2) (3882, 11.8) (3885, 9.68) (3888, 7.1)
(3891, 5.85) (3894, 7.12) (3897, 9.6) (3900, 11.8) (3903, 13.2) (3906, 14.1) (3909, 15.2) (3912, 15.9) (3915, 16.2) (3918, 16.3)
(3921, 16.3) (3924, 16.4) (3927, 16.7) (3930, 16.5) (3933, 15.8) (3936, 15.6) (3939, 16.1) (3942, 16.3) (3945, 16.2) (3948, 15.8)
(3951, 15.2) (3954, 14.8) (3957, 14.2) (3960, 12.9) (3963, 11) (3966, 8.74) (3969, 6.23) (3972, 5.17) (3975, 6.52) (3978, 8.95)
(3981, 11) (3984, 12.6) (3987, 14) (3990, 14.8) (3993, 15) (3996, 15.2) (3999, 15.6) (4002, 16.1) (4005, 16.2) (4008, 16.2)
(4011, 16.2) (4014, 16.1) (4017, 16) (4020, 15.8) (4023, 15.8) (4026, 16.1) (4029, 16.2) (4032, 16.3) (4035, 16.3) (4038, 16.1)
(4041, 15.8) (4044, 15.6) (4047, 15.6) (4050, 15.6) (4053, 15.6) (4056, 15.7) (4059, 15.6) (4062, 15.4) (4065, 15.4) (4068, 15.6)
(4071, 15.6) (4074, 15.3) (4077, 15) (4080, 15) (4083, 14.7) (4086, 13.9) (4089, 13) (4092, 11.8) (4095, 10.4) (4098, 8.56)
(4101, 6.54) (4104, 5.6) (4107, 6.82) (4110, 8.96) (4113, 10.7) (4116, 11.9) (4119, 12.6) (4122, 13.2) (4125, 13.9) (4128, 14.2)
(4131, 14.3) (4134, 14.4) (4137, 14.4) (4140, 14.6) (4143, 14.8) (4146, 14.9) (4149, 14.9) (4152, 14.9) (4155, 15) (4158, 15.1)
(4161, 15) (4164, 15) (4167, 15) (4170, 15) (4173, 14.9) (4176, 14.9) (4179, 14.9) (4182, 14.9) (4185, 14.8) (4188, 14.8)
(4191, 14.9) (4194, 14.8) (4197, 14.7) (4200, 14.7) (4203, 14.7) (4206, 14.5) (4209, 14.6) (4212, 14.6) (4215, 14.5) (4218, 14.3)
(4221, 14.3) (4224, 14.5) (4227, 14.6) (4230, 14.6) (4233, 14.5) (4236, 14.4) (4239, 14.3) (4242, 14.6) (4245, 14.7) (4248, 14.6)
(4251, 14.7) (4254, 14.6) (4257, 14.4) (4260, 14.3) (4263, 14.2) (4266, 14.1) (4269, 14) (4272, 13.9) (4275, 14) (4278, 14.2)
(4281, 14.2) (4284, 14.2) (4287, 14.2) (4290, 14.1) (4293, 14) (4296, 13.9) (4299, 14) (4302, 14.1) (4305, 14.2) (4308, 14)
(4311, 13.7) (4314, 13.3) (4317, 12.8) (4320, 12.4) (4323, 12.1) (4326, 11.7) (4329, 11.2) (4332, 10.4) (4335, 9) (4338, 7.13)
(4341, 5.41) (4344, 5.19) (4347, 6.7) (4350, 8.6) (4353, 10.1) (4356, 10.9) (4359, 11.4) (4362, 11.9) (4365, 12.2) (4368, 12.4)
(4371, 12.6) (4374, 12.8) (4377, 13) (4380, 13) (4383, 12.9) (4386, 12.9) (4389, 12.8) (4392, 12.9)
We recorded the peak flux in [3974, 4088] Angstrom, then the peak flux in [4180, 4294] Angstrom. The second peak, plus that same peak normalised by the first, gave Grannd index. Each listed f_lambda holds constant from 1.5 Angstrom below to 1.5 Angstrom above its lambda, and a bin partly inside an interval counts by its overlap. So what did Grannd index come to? 15.8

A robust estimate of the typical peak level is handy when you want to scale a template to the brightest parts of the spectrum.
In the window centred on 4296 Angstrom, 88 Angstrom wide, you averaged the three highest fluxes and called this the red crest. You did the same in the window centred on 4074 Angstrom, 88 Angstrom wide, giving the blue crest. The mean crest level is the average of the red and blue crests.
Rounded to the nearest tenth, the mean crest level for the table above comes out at 15.3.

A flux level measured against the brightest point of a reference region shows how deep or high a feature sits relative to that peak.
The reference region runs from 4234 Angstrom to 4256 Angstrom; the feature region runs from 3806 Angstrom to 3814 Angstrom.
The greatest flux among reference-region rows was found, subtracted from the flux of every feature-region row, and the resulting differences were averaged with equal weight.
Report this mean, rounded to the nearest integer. -3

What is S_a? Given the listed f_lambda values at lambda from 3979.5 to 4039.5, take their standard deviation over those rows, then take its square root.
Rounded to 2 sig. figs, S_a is 1.2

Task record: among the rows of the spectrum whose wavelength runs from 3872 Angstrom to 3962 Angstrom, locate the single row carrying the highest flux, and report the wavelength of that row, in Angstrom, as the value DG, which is 3927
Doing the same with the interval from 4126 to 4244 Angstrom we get 4158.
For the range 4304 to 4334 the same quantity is 4305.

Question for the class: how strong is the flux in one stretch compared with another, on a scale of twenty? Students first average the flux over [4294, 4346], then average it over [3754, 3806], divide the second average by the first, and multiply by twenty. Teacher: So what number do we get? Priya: 15.6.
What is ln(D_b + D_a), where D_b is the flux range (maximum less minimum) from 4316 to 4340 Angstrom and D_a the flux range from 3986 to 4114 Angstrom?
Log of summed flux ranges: 2.8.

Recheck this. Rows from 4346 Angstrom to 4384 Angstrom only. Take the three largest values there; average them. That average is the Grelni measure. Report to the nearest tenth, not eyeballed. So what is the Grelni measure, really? 13.0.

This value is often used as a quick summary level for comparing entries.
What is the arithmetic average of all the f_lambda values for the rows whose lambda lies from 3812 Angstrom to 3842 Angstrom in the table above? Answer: 11.0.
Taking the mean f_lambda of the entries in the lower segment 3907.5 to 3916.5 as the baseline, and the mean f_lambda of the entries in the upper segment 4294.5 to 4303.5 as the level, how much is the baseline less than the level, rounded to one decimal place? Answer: -1.8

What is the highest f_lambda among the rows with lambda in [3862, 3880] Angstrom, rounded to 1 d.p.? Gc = 15.8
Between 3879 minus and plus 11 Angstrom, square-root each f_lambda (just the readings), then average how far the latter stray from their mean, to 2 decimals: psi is 0.37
